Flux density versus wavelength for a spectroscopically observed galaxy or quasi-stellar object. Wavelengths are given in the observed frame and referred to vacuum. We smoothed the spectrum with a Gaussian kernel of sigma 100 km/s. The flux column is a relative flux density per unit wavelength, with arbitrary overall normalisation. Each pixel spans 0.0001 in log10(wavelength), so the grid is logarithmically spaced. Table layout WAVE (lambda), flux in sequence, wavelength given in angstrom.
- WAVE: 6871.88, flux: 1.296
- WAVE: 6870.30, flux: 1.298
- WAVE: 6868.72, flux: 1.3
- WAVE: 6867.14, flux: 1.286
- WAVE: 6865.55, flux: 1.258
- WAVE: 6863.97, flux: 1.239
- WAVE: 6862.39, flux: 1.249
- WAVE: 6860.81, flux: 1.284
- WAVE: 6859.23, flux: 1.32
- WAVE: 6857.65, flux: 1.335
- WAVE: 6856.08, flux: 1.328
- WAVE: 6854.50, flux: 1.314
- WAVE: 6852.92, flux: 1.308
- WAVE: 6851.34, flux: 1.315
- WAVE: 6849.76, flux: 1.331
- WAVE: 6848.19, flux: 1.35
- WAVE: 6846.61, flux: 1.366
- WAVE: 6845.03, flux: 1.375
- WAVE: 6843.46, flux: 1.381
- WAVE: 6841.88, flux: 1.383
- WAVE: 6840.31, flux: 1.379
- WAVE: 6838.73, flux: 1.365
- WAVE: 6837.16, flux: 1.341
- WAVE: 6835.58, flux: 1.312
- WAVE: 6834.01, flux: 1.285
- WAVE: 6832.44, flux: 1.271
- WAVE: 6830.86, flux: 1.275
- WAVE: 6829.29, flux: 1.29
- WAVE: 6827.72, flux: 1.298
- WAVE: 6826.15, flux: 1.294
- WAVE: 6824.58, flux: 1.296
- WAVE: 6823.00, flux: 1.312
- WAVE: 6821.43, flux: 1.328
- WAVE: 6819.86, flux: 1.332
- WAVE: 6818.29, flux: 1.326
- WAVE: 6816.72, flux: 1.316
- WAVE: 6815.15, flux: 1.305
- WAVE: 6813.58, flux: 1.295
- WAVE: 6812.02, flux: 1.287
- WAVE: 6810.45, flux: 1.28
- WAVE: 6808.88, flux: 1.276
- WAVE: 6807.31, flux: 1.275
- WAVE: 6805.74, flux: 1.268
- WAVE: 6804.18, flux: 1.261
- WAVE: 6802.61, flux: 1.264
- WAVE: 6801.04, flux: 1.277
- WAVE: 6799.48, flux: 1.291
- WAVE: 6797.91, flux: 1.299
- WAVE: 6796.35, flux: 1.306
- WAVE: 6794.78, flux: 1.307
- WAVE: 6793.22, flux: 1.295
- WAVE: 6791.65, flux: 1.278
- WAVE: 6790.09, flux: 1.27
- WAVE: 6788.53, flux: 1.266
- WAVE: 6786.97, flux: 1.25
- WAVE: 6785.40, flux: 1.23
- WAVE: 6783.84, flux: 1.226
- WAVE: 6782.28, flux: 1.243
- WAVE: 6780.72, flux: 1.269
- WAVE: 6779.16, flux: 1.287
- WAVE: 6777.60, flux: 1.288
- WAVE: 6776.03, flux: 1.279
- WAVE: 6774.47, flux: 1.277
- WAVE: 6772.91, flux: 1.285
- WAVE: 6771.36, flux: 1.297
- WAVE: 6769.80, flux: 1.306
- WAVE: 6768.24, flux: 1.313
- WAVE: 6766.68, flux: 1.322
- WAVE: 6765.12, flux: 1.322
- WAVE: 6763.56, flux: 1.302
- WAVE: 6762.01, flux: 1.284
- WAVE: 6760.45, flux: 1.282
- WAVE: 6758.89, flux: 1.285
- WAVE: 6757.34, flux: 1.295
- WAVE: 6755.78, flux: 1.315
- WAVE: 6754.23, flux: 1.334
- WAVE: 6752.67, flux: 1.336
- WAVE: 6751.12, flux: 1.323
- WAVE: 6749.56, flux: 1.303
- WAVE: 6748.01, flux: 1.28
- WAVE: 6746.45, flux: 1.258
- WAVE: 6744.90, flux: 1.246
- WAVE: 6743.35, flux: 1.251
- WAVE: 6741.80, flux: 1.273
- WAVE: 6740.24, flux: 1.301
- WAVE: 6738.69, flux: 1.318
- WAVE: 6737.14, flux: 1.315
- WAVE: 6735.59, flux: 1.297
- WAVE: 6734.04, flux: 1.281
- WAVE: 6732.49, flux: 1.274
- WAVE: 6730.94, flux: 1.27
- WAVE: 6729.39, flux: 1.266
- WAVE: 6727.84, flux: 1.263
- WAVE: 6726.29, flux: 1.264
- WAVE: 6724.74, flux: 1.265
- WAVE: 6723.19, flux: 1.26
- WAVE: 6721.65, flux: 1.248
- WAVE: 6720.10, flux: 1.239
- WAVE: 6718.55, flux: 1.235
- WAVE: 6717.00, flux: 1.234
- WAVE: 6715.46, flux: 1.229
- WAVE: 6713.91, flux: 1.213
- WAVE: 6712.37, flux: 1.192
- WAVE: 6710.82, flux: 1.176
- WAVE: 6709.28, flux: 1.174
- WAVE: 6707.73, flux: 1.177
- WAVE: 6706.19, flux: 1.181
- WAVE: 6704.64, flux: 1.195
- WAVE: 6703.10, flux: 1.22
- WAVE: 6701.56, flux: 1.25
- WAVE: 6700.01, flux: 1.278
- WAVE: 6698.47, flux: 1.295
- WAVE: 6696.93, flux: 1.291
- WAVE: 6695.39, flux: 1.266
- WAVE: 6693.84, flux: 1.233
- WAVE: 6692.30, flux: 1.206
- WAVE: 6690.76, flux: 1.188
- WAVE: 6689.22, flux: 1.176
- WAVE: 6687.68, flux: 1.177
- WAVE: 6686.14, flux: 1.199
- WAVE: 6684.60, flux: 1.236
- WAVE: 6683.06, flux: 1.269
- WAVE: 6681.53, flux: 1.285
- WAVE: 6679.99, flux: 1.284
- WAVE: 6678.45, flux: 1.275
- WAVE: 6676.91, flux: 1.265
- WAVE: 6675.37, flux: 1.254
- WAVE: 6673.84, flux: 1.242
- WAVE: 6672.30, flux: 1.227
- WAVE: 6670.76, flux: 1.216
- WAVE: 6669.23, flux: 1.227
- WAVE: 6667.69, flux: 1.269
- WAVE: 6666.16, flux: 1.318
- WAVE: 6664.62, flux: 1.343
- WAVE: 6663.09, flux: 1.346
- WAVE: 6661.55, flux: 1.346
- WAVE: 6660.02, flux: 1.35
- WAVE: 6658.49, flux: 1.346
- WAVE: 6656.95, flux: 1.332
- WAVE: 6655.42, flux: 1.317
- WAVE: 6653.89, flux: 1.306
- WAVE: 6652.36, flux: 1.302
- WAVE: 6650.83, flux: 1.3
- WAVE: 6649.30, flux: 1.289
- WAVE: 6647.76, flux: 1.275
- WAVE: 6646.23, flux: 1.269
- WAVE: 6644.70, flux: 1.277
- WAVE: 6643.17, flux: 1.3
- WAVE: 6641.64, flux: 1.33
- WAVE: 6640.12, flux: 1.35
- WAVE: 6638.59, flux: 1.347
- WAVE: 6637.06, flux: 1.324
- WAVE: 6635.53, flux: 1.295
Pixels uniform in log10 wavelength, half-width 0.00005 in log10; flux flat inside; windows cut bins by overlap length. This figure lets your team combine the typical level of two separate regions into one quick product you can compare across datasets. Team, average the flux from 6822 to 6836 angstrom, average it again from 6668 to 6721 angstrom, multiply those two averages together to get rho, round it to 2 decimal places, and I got 1.59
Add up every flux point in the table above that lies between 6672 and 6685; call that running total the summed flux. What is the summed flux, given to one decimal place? 11.3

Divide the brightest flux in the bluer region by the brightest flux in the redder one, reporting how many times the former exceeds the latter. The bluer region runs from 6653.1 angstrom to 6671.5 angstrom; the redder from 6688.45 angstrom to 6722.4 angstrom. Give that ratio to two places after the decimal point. 1.04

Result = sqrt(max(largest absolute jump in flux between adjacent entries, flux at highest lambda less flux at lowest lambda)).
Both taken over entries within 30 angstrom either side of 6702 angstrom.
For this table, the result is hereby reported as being 0.207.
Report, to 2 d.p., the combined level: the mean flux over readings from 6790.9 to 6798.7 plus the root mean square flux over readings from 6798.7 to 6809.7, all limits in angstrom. 2.57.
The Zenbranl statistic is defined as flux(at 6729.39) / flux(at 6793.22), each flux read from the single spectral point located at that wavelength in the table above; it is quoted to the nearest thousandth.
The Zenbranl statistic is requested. 0.978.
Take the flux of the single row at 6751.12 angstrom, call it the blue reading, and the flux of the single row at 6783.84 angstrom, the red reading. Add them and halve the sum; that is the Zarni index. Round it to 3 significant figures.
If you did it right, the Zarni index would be 1.27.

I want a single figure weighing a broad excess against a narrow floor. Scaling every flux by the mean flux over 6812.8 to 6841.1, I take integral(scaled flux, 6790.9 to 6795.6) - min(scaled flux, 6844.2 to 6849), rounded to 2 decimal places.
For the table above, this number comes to 3.60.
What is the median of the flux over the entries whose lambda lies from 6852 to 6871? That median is 1.30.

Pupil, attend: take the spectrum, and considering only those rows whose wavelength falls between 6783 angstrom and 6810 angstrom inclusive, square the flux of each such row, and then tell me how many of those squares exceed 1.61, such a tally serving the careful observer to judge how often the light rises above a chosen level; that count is 10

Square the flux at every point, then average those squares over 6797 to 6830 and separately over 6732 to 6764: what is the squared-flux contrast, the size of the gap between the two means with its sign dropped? 0.002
